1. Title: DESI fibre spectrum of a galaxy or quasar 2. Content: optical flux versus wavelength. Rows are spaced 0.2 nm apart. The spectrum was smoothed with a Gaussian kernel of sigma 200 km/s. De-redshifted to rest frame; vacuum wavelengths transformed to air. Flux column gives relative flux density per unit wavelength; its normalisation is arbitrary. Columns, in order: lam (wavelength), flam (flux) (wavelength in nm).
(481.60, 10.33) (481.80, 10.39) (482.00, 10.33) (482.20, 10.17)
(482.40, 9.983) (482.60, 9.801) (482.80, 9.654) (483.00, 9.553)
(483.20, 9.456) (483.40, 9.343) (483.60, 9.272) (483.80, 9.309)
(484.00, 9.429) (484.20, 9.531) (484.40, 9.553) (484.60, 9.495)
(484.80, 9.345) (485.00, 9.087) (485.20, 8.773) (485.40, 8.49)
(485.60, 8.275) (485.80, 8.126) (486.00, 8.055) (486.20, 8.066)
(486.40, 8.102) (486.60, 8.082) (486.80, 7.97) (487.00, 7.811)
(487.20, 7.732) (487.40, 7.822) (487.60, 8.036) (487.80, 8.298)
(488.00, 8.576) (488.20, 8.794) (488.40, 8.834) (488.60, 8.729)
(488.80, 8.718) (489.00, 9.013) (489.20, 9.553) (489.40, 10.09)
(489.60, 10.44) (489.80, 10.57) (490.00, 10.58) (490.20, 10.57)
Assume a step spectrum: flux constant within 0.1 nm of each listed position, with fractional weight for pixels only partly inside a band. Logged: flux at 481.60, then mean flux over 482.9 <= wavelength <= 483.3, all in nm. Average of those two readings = 9.92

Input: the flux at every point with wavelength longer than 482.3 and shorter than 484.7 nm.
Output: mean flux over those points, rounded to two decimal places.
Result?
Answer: 9.53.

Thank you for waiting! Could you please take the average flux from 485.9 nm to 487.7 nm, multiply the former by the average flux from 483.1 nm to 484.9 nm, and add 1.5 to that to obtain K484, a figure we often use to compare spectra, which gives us 76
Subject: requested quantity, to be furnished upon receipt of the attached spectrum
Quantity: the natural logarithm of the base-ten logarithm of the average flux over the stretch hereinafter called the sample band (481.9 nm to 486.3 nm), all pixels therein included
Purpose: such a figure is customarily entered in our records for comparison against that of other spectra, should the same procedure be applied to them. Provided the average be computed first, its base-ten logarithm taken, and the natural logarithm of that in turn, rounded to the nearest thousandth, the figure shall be -0.035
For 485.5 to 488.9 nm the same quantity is -0.088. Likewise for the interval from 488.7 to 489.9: -0.012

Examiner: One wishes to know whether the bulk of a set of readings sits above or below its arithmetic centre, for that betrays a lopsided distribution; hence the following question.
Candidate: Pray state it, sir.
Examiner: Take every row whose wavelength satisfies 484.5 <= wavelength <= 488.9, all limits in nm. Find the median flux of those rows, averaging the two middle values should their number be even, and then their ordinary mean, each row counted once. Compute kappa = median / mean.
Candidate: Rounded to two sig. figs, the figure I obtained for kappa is 0.98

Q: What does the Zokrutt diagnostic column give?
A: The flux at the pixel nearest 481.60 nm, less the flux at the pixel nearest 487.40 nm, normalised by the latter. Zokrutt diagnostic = 0.32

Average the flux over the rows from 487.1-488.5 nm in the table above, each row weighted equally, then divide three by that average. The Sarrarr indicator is 0.361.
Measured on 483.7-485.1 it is 0.319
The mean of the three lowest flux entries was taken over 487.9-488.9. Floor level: 8.67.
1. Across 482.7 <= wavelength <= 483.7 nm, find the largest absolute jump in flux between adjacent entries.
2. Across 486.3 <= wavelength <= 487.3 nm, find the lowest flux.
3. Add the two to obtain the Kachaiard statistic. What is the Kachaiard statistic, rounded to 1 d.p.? 7.8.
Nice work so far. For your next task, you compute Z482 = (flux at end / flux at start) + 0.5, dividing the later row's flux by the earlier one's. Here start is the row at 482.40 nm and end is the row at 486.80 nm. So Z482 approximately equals 1.30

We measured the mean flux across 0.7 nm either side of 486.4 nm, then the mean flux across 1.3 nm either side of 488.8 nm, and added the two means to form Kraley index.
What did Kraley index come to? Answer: 17.3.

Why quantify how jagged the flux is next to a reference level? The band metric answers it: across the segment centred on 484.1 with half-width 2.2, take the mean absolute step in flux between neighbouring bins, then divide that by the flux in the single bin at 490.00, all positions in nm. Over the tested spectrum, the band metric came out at 0.013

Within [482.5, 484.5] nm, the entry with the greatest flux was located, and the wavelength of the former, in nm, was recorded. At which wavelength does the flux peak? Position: 482.60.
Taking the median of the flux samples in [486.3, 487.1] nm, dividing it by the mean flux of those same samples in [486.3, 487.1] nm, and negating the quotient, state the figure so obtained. -1.00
